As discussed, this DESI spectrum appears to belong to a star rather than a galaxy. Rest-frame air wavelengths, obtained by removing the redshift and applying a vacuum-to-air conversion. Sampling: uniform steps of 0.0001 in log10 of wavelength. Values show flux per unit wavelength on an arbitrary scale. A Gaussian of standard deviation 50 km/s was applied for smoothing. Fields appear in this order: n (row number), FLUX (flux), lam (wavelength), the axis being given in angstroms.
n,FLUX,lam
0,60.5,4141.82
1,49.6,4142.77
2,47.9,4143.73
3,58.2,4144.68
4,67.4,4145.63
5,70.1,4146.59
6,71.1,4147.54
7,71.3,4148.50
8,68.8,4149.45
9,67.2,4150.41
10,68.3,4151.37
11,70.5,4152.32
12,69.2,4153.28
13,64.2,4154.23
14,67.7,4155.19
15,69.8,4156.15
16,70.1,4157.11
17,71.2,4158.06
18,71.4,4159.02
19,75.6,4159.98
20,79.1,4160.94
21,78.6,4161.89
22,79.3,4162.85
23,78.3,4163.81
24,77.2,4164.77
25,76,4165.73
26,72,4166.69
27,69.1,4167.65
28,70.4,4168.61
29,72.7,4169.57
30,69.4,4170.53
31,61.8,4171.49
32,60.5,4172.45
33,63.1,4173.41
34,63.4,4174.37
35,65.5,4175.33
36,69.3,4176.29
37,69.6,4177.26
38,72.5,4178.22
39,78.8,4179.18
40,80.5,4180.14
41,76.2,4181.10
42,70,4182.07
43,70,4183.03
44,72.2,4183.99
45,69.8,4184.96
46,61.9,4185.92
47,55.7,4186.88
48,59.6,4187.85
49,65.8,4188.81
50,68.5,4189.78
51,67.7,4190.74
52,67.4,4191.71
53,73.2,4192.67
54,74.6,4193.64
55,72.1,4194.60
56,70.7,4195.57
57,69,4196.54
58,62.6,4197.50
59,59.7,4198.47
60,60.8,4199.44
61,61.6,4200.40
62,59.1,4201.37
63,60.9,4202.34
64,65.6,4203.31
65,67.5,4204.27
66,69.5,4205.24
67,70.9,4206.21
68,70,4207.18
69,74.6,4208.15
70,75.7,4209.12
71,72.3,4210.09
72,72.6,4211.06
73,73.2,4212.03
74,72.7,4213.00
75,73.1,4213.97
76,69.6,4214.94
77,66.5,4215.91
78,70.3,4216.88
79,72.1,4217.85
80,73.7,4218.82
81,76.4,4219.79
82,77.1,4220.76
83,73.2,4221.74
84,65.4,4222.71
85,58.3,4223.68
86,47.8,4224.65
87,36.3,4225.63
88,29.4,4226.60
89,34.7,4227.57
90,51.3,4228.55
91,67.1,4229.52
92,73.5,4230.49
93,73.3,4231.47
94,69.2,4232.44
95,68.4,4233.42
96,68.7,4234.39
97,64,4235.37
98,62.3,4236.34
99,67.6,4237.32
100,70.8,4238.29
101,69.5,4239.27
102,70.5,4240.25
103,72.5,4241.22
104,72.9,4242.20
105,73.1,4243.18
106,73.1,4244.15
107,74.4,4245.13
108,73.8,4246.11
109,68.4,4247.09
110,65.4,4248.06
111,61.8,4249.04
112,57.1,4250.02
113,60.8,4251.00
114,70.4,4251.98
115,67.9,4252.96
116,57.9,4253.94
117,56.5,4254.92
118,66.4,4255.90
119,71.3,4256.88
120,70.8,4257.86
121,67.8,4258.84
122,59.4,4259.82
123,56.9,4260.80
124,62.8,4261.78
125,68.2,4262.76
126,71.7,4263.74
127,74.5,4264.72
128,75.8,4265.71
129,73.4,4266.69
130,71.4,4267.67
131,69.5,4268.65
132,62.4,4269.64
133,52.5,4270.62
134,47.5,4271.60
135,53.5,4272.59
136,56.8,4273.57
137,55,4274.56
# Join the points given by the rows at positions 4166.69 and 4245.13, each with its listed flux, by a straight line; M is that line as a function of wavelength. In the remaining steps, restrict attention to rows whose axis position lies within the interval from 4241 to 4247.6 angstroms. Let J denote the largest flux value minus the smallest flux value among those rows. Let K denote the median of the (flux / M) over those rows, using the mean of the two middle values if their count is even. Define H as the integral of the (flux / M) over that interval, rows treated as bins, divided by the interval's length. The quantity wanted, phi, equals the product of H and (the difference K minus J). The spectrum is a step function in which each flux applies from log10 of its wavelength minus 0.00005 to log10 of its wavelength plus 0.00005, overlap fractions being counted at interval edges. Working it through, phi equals -4.9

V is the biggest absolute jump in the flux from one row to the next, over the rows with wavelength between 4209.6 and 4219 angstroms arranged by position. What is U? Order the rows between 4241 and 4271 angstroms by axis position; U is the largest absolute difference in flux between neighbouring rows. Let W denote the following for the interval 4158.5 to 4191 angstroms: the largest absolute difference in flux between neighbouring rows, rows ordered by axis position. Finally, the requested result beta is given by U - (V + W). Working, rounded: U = 10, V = 4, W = 8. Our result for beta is -2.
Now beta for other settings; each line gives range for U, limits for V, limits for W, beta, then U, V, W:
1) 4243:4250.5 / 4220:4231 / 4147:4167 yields -16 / 5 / 17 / 5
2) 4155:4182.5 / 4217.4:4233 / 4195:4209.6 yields -15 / 8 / 17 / 6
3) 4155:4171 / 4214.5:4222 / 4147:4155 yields -5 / 4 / 4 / 5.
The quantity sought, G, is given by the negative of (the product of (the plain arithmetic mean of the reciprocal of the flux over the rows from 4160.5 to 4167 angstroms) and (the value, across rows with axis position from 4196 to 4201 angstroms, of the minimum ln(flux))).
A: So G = -0.053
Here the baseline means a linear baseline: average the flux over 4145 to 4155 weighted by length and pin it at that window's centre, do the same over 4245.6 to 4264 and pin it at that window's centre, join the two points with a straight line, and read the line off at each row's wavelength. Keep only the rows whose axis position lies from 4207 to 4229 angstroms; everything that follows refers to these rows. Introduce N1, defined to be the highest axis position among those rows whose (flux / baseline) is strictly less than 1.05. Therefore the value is 4228.55 angstroms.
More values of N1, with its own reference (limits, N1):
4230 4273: 4272.59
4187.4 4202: 4201.37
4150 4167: 4159.02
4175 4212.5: 4205.24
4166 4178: 4177.26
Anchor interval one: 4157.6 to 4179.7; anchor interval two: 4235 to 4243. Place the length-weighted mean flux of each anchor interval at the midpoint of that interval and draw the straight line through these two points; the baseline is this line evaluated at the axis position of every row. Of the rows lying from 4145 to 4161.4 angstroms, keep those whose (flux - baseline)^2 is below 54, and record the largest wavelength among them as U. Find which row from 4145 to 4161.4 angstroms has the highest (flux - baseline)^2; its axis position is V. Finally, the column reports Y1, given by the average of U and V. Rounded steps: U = 4160.94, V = 4154.23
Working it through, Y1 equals 4157.6 angstroms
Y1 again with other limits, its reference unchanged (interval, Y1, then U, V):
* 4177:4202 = 4191.7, 4196.54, 4186.88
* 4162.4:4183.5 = 4177.7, 4183.03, 4172.45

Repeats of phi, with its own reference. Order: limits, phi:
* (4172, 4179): -10.3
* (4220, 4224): -16.8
